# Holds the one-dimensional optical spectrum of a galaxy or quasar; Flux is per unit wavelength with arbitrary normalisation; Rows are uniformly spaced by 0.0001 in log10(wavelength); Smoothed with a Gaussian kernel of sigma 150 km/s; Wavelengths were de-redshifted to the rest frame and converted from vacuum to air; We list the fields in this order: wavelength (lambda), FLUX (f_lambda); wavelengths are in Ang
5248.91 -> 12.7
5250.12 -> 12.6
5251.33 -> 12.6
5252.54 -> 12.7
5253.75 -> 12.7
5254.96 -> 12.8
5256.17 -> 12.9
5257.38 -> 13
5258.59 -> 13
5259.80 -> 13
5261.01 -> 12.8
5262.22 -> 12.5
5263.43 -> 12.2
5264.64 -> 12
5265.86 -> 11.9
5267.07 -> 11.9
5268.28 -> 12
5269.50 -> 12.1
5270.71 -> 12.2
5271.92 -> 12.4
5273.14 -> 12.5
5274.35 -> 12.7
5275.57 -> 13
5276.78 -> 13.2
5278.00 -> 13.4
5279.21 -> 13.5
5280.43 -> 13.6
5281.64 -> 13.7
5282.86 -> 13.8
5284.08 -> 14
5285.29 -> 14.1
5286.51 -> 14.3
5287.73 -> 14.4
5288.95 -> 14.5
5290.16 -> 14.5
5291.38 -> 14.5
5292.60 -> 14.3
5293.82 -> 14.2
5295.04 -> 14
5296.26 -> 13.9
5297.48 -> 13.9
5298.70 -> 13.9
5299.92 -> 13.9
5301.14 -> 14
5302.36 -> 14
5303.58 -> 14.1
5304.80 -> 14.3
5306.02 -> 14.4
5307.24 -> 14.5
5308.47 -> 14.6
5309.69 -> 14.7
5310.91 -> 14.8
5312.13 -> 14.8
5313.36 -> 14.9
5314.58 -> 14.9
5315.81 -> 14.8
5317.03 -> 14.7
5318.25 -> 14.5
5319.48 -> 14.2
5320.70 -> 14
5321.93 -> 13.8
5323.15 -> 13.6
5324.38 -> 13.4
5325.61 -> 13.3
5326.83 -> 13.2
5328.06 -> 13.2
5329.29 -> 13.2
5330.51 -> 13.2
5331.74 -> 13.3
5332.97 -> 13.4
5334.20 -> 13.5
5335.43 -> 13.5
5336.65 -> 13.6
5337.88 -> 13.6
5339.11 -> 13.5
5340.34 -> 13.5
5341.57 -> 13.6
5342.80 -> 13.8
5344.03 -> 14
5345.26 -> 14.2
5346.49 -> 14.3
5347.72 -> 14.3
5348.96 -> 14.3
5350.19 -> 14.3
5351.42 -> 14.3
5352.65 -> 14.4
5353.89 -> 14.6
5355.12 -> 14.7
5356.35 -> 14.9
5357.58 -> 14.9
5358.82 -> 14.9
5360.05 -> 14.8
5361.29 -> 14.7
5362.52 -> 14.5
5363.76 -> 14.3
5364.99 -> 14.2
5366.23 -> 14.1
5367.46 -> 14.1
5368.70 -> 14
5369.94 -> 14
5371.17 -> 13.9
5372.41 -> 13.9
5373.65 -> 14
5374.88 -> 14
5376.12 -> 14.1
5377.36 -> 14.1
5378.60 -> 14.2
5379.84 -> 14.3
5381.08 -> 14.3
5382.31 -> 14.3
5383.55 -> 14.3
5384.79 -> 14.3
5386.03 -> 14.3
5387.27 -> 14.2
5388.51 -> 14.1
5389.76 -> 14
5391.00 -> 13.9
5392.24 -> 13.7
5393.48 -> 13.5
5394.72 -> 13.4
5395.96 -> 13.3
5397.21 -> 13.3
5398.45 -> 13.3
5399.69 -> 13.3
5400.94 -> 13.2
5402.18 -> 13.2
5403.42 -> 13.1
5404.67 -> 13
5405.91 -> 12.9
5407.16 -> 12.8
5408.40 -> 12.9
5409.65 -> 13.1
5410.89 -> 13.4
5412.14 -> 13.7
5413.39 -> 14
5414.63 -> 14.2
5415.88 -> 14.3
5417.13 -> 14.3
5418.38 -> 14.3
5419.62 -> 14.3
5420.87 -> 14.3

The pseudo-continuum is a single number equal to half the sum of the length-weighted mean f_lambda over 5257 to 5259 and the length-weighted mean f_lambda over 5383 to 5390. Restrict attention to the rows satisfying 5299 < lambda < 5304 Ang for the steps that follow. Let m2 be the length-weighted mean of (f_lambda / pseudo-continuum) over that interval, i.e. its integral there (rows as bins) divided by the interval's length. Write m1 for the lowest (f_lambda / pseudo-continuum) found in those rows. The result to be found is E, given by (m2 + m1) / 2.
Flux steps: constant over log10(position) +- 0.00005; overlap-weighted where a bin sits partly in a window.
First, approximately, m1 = 1.02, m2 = 1.03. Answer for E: 1.03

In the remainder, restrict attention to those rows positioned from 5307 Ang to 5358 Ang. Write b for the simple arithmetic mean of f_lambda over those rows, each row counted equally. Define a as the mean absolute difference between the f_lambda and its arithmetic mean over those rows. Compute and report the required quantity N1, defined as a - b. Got -13.5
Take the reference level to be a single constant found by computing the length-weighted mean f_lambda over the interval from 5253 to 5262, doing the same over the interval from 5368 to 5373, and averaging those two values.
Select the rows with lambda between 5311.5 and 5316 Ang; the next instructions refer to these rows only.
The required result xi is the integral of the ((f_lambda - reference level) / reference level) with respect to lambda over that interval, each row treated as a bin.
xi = 0.49 Ang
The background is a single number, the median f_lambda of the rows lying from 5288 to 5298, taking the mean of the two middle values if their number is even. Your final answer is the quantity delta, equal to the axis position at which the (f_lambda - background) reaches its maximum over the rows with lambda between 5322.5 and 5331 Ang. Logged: 5323.15 Ang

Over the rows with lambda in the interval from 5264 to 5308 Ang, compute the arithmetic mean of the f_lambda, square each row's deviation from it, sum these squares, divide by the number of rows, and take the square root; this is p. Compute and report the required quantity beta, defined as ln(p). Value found -0.1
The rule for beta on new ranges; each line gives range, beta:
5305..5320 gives -1.6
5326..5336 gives -2.1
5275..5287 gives -1.0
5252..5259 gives -2.1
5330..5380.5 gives -0.8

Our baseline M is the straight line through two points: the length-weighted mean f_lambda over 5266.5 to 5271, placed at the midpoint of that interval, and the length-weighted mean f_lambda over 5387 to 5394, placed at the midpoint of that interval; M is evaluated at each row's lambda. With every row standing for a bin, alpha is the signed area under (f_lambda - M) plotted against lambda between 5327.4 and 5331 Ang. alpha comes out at 0.9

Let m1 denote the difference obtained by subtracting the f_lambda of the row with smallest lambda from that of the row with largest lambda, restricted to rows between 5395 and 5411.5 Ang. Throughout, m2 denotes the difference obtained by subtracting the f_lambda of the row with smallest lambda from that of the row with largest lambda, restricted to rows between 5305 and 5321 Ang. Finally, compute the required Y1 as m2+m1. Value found -0.30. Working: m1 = 0.1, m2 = -0.40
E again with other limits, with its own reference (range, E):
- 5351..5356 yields 1.06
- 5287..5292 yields 1.06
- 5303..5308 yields 1.05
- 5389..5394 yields 1.00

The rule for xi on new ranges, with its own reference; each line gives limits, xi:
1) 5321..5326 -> 0.06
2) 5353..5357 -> 0.39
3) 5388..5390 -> 0.10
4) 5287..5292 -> 0.40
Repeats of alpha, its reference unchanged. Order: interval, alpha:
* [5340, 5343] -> 1.4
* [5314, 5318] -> 8.1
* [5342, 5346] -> 3.3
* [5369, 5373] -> 1.4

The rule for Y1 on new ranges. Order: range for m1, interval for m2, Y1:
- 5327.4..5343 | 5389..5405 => -0.40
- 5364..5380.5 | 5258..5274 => -0.40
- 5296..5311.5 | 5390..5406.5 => -0.10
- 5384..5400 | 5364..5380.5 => -0.90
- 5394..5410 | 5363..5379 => -0.40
